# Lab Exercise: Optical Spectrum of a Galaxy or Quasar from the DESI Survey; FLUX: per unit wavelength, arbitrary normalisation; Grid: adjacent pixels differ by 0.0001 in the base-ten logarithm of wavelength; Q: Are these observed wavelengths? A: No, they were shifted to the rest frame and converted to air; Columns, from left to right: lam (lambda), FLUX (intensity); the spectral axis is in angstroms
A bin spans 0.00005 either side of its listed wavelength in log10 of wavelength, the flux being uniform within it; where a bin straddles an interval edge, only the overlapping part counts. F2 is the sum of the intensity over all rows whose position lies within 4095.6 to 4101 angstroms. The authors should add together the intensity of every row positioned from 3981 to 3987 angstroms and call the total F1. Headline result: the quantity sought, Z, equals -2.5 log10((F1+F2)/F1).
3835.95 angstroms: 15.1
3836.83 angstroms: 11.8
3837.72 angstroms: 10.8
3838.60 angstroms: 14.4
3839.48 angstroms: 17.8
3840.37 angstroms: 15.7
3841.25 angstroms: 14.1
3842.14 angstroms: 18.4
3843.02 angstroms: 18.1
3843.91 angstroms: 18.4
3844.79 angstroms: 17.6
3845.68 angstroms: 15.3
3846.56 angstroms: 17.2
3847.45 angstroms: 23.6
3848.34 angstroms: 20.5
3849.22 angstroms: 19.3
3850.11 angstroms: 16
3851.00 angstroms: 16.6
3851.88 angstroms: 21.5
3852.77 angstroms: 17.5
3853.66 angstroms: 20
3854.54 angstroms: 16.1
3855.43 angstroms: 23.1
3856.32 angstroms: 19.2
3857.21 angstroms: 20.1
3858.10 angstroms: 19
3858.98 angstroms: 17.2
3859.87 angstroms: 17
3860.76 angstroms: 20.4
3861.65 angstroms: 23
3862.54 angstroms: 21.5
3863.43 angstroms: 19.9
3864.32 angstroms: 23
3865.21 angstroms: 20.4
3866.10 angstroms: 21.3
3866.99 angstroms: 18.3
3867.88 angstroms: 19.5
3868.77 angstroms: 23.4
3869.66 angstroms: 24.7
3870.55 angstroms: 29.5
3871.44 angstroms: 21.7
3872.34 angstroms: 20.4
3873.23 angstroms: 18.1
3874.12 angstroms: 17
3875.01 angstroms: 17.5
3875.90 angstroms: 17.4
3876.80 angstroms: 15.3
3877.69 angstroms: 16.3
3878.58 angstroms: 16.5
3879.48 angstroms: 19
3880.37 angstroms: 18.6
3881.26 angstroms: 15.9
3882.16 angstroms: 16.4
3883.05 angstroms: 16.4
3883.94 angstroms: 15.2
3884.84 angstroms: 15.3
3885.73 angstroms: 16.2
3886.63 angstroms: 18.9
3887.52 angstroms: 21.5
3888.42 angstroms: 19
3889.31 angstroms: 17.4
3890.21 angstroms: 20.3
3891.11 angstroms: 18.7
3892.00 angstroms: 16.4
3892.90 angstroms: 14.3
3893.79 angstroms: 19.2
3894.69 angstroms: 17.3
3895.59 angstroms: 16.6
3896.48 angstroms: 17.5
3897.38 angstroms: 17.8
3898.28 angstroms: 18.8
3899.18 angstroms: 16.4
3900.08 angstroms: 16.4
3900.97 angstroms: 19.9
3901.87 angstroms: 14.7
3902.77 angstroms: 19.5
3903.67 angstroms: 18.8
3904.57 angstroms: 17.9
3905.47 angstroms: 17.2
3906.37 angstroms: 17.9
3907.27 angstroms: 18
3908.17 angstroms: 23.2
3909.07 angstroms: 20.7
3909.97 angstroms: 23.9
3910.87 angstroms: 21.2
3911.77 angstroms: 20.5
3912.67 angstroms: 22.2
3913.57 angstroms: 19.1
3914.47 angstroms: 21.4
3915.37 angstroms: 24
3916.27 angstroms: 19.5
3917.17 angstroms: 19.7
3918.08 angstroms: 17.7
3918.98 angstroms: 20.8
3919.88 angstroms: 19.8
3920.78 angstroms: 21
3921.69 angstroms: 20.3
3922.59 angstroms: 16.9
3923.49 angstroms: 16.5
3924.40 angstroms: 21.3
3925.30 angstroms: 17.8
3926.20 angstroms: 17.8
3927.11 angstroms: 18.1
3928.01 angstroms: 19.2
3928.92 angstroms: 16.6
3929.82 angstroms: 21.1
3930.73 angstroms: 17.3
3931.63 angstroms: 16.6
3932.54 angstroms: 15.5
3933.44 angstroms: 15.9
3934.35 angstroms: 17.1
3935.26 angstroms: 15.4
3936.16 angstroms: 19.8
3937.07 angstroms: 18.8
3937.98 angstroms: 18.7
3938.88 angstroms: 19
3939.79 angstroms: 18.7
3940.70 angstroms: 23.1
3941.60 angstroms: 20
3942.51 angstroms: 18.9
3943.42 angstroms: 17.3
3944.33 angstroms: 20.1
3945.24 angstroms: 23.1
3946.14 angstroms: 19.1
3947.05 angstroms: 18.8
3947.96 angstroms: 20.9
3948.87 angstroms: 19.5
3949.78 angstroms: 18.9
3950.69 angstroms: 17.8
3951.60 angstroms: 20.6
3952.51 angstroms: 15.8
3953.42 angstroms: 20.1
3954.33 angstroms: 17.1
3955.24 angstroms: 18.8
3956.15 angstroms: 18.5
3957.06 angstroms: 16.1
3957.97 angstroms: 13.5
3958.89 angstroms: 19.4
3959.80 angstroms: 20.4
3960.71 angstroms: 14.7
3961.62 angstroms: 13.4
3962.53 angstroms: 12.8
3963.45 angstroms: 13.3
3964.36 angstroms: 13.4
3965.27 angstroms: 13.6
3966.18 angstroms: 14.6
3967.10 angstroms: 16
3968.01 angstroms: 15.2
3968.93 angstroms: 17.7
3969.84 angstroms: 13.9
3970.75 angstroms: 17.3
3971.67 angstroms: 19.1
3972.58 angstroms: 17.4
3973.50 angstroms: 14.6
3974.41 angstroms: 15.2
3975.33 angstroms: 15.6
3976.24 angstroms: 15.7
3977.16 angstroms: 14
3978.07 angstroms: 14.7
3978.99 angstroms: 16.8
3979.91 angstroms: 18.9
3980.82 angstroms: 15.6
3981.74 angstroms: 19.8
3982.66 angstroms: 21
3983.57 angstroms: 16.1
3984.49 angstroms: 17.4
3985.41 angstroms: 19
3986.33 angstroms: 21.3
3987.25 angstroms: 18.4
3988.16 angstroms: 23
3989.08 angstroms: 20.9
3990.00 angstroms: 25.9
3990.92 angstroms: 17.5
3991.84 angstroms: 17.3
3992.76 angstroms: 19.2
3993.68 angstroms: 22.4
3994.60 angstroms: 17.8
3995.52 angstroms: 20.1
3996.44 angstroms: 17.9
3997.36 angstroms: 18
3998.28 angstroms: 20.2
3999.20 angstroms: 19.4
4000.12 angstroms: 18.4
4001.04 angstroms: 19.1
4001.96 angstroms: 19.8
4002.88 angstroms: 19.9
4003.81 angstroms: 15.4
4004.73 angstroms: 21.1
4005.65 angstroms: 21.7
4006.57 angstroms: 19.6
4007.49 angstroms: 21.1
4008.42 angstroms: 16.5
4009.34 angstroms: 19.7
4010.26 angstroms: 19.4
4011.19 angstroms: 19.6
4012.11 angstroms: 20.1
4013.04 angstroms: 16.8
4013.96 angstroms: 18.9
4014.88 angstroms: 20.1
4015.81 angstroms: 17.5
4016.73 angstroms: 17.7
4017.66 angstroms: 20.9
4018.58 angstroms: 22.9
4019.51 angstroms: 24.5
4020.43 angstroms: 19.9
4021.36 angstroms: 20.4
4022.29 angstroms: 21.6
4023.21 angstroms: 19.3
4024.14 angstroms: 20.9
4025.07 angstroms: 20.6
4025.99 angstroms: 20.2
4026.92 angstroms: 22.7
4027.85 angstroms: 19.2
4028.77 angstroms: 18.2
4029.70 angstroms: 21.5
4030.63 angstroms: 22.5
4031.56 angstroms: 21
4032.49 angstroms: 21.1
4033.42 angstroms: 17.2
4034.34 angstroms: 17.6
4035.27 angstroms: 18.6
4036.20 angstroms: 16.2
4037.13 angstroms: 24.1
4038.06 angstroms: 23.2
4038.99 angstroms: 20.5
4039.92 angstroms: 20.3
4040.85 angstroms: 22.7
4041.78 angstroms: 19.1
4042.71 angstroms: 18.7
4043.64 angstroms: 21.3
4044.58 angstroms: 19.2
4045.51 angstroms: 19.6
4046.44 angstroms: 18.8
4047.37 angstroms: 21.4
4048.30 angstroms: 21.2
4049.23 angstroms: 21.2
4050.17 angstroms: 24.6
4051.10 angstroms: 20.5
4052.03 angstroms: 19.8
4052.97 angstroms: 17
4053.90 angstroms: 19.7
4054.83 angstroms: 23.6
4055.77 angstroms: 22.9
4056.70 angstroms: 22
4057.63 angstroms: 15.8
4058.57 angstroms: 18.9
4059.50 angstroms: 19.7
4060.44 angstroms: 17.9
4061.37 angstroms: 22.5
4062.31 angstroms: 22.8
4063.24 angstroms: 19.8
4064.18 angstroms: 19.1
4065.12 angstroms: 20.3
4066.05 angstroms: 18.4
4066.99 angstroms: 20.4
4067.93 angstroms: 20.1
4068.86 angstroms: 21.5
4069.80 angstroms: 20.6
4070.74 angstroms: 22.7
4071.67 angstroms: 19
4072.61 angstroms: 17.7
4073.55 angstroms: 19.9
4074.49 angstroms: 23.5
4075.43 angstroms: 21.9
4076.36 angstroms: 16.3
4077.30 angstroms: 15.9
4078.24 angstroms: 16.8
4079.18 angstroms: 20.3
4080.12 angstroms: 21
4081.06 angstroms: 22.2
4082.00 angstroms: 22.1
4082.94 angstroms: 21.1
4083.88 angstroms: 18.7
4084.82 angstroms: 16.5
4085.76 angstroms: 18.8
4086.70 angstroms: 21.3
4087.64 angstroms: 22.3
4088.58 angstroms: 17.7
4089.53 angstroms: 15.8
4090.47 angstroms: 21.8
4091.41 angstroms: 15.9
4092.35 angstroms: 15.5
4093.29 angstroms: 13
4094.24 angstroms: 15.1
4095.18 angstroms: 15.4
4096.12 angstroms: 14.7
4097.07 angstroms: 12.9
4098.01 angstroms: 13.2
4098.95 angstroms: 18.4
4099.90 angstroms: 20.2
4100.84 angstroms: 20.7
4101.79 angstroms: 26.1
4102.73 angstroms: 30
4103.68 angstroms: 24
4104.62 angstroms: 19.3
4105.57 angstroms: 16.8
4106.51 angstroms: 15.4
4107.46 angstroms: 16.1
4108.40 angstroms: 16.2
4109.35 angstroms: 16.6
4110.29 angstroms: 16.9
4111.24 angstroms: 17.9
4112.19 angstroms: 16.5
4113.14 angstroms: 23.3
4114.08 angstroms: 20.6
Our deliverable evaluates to -0.682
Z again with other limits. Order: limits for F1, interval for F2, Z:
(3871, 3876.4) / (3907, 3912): -0.825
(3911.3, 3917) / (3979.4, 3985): -0.673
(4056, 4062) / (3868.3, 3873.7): -0.846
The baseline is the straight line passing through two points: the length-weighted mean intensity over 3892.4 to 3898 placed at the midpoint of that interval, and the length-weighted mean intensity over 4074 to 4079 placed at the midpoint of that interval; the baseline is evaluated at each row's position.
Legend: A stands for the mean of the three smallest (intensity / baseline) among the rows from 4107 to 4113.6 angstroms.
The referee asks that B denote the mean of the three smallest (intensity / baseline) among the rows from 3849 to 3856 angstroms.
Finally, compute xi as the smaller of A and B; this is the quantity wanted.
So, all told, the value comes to 0.84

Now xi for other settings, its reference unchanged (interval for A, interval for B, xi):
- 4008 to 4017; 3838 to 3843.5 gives 0.89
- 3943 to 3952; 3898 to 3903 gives 0.92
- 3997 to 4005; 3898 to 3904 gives 0.92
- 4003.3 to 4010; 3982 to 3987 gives 0.94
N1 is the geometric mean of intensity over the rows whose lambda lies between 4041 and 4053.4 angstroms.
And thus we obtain 20.1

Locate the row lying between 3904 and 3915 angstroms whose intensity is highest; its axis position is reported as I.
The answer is 3909.97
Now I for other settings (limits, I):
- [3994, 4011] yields 4005.65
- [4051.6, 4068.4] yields 4054.83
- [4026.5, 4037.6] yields 4037.13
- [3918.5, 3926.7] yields 3924.40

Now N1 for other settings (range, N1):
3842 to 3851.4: 18.1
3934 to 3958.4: 18.6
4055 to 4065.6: 20.0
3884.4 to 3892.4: 18.1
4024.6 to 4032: 20.7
